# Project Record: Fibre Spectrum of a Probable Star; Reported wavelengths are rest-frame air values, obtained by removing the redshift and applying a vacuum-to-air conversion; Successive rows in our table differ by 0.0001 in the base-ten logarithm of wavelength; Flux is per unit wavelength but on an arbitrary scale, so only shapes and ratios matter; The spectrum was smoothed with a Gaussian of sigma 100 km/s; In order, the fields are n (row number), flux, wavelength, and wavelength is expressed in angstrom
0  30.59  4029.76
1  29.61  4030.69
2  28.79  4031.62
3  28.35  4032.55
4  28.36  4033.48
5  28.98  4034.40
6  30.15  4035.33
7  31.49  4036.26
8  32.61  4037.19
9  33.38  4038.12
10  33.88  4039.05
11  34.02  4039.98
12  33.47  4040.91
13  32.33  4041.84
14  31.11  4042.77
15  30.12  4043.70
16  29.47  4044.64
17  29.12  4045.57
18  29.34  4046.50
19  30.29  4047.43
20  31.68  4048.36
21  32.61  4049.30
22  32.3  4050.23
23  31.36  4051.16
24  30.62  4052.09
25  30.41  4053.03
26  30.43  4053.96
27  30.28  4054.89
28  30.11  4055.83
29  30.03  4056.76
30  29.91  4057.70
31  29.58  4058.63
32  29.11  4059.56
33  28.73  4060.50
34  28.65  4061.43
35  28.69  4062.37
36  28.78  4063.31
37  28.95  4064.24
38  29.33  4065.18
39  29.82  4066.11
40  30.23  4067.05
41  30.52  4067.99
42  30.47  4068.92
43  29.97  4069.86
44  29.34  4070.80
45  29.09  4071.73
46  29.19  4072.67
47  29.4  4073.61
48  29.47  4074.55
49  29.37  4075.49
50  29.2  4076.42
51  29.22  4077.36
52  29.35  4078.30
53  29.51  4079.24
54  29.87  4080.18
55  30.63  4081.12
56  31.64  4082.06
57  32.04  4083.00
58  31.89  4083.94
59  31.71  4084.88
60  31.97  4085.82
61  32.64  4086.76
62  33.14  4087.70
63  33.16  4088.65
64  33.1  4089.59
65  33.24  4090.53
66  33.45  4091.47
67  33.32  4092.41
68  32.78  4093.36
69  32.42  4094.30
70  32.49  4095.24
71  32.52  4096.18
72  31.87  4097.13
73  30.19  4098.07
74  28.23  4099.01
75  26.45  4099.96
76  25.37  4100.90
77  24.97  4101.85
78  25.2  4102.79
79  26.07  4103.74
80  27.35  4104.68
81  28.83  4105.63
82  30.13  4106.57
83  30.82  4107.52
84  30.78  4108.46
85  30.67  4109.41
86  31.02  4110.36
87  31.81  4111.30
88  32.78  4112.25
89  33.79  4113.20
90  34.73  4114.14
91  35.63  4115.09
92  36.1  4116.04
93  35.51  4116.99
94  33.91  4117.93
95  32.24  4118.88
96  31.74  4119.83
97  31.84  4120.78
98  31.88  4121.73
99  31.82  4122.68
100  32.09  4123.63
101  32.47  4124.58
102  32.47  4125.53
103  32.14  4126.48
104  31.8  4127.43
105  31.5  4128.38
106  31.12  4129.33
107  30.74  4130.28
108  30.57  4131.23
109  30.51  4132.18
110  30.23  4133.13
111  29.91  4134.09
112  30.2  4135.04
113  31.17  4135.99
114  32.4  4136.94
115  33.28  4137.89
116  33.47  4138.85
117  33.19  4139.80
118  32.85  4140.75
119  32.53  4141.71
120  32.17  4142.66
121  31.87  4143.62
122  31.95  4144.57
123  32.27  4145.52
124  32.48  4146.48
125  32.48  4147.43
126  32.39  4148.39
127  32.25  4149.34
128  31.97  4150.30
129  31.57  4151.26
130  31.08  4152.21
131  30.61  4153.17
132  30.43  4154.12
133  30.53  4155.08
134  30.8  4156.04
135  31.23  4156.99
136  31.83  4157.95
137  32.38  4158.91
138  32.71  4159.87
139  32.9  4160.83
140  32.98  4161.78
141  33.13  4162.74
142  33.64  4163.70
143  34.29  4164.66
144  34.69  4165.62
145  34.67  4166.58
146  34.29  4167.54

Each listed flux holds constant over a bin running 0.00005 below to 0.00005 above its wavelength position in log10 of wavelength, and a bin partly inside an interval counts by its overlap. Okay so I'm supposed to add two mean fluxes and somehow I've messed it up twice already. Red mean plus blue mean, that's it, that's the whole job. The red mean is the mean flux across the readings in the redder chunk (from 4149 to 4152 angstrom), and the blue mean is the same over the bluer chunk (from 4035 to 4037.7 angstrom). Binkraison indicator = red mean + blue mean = 63.3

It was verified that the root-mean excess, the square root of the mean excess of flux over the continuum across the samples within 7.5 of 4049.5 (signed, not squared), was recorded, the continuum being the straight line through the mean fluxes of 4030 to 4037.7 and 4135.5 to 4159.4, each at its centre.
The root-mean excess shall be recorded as 0.70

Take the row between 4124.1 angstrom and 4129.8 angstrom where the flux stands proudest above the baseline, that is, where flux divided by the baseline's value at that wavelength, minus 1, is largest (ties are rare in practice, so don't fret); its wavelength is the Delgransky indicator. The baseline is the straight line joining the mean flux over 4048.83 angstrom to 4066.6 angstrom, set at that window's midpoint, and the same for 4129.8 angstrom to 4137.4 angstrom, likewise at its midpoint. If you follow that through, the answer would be 4124.58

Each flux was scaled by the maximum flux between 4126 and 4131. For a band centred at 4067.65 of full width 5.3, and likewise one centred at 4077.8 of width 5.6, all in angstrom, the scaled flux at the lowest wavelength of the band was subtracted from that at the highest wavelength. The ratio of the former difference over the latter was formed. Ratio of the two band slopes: 1.3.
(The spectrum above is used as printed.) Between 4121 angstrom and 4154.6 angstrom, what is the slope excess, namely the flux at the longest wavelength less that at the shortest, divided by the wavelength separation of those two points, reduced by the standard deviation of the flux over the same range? -1.0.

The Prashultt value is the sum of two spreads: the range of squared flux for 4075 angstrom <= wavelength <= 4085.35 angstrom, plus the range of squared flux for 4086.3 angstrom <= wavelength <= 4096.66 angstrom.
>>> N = 242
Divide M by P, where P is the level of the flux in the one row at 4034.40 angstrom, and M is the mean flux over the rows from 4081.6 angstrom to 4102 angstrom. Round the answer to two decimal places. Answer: 1.08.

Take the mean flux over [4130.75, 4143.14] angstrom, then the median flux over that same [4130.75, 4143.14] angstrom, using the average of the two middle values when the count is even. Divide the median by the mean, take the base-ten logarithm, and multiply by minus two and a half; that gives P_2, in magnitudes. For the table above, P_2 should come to -0.015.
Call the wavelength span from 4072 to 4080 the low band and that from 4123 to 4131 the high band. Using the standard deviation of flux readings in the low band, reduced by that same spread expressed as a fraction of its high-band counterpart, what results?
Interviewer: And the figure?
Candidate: -0.1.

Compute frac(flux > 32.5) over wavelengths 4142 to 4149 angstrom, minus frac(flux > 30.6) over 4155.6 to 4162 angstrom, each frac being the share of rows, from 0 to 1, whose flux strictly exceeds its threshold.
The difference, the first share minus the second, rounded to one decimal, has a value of -1.0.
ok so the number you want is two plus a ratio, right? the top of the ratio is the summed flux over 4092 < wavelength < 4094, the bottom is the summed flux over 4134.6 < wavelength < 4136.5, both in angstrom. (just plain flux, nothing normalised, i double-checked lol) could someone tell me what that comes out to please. 3.08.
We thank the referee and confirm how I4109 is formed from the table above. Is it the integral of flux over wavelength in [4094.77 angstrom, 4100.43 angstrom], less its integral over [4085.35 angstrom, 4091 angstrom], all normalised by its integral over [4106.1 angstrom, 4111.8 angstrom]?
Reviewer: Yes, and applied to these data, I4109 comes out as -0.081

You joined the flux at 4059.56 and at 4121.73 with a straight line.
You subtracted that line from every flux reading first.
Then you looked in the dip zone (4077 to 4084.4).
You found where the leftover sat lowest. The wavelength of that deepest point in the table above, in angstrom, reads 4077.36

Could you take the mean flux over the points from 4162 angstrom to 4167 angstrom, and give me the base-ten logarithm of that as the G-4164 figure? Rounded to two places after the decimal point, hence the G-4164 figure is 1.53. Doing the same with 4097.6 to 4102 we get 1.43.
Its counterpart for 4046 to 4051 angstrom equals 1.49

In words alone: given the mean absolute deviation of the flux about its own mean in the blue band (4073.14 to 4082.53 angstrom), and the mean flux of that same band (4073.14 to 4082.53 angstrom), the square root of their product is 4.1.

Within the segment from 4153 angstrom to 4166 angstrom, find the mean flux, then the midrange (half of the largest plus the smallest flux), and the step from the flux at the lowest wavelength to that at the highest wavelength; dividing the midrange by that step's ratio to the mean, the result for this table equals 258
